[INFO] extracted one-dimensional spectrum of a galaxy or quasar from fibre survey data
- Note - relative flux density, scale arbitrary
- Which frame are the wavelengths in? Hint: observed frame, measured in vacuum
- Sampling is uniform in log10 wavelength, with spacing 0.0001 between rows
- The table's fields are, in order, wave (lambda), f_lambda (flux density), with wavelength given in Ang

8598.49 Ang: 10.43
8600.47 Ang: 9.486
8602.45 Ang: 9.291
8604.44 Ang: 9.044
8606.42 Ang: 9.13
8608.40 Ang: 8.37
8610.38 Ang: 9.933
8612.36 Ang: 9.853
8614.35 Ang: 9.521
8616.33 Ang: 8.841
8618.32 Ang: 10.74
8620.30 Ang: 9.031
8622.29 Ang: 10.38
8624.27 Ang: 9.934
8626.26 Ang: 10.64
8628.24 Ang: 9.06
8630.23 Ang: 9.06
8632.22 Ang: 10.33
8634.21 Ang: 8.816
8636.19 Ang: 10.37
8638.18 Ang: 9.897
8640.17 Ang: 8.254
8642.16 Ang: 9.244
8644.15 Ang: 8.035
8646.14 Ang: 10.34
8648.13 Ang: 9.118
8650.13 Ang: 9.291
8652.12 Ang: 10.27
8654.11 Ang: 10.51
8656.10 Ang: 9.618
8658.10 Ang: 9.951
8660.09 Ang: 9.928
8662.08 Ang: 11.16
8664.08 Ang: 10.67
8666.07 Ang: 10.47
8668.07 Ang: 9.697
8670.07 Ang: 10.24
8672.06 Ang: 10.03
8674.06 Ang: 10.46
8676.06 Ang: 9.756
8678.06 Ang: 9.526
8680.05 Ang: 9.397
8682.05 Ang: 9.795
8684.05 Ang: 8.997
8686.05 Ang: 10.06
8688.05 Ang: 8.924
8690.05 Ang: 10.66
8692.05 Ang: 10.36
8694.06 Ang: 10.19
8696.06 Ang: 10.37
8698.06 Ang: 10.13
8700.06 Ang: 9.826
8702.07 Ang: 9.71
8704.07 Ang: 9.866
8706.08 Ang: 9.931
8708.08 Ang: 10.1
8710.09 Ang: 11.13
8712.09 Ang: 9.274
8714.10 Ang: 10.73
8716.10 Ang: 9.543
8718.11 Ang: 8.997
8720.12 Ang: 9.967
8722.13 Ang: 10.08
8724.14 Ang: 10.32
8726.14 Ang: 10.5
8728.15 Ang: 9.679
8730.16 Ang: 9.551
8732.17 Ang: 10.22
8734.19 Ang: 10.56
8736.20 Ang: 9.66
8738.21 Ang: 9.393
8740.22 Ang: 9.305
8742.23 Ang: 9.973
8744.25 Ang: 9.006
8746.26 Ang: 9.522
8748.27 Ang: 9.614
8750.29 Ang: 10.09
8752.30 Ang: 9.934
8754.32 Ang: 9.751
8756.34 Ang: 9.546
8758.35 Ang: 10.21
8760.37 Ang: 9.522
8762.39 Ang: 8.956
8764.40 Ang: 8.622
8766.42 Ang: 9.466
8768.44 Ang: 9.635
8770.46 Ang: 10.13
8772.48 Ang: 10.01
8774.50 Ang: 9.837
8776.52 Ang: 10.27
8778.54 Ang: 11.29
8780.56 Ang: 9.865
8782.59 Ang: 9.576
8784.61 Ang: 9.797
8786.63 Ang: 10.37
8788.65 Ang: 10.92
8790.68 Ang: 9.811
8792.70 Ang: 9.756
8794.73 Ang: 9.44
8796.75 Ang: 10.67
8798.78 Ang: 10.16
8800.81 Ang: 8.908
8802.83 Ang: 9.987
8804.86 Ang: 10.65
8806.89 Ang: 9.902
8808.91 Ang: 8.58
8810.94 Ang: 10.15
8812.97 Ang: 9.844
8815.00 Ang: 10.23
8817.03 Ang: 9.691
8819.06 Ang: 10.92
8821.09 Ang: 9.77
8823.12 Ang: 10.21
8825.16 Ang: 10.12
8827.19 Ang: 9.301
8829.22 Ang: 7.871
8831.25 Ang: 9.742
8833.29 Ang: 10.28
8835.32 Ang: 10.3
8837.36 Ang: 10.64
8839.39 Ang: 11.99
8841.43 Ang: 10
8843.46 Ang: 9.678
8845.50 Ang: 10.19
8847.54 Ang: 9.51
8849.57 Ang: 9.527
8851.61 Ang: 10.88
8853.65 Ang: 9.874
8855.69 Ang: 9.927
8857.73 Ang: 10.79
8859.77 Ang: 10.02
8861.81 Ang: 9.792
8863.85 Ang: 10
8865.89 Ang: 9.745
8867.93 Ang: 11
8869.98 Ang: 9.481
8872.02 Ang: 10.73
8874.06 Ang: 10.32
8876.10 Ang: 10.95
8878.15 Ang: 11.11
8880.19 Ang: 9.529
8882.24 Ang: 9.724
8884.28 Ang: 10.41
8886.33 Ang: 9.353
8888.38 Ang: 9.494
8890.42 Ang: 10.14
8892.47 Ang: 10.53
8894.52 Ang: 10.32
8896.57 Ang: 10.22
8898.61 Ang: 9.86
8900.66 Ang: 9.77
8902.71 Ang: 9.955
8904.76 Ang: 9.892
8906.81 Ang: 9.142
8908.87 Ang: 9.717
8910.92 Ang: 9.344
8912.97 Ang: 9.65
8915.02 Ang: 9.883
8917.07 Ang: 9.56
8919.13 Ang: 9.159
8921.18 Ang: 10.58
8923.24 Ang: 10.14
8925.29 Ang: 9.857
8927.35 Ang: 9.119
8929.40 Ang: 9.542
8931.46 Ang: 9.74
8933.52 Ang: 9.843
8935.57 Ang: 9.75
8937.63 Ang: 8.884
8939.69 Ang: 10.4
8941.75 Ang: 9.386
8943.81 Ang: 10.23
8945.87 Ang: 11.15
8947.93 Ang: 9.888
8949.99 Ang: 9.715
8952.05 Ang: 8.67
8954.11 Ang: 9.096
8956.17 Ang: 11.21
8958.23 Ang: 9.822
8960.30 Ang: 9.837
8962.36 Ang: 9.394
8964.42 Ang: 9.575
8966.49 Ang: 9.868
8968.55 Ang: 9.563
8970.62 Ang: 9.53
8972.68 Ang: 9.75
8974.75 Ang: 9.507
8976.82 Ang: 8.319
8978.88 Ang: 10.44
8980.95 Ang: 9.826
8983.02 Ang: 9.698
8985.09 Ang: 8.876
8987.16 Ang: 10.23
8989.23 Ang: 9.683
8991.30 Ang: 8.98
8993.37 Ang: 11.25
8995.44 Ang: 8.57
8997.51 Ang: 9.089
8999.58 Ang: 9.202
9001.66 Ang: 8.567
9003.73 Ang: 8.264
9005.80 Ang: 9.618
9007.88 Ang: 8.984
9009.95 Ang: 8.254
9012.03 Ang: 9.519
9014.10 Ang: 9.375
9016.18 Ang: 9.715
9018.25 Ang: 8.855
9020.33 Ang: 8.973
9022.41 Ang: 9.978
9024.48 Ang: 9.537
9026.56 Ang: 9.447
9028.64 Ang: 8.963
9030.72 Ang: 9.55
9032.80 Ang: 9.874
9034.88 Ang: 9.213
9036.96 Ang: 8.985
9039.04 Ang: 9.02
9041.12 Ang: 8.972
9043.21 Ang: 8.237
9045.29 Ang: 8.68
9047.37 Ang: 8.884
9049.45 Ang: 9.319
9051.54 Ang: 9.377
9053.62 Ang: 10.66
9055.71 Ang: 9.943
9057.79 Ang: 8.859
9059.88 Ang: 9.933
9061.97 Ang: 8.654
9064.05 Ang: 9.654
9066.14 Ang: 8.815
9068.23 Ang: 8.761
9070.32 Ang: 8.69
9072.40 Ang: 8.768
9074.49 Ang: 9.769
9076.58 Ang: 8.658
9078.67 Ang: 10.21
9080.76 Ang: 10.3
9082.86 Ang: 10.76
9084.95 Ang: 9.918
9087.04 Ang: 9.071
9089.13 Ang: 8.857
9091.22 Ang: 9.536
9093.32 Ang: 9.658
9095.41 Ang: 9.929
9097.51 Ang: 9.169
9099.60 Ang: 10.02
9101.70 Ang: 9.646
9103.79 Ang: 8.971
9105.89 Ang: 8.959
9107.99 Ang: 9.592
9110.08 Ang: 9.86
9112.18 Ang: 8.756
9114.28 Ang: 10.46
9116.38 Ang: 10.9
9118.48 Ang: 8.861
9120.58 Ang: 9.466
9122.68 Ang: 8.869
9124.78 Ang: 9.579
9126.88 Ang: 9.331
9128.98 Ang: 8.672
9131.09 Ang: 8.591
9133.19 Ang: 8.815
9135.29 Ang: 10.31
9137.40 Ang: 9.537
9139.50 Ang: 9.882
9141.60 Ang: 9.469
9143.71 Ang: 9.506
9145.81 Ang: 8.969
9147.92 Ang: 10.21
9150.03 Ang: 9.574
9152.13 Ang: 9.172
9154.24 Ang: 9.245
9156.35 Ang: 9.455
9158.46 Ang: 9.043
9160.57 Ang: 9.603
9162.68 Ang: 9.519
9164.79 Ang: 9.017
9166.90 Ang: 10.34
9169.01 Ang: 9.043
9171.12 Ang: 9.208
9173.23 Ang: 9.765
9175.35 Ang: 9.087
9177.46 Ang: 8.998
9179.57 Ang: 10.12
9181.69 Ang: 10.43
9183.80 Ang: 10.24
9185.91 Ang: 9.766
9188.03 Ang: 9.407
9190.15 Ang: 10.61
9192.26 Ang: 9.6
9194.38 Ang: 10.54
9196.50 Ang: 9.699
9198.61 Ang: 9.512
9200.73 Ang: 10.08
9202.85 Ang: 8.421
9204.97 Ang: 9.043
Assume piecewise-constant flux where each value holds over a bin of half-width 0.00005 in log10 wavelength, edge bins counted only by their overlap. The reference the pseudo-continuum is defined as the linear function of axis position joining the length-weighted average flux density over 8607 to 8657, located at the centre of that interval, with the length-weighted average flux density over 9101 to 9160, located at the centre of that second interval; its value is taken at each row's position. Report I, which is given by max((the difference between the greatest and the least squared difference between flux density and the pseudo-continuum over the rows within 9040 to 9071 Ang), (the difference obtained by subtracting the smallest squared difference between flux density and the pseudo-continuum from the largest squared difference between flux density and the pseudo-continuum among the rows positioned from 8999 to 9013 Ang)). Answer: 1.5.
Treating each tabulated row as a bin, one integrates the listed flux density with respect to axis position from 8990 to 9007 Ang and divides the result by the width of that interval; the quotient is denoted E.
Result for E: 9.2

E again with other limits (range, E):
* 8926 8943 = 9.6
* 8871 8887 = 10.3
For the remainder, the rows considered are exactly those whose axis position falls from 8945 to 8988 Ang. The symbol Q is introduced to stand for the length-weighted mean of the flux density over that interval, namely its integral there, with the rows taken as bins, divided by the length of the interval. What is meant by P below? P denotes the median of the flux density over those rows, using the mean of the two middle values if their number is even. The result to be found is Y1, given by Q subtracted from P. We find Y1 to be 0.01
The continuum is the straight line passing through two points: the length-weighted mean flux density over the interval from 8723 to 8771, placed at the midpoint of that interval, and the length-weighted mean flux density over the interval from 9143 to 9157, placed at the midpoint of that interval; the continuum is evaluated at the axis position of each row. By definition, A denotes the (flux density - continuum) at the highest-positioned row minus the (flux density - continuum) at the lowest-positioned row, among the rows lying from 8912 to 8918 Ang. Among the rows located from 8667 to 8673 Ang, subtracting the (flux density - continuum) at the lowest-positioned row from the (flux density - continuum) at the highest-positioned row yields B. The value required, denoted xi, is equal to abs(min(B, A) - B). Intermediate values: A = -0.09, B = 0.34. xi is 0.4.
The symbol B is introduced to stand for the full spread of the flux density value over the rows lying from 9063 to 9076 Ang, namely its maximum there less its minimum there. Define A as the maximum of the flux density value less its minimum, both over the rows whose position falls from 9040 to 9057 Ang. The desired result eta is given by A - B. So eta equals 1.3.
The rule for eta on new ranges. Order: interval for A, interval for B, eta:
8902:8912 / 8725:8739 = -0.4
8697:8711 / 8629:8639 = -0.1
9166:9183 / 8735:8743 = 0.8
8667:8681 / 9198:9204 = -0.6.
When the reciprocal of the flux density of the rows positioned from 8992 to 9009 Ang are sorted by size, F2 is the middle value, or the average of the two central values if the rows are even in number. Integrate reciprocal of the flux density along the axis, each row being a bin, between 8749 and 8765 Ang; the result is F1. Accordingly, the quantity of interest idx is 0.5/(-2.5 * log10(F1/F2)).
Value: -0.170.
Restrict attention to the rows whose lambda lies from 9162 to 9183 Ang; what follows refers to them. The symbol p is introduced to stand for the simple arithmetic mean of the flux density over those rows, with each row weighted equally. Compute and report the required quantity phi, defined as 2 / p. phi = 0.209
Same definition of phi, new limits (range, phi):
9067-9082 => 0.215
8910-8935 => 0.206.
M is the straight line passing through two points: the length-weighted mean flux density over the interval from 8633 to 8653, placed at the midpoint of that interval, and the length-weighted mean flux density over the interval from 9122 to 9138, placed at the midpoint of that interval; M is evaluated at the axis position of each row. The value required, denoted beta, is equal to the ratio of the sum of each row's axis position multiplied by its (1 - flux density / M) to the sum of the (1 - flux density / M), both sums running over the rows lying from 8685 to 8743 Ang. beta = 8712.1 Ang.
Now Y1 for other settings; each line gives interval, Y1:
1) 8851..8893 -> -0.15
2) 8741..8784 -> 0.00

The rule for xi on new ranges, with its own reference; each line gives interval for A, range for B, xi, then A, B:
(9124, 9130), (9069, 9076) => 2.0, -0.90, 1.08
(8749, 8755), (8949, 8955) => 0.0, -0.34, -0.62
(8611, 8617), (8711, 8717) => 1.3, -1.01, 0.27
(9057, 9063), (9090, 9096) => 0.6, -0.20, 0.40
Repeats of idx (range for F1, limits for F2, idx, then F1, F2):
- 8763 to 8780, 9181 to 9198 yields -0.162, 1.73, 0.100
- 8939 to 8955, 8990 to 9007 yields -0.171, 1.64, 0.111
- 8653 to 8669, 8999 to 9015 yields -0.173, 1.56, 0.110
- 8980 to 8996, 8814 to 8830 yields -0.164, 1.67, 0.101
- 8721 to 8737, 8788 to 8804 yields -0.167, 1.59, 0.101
